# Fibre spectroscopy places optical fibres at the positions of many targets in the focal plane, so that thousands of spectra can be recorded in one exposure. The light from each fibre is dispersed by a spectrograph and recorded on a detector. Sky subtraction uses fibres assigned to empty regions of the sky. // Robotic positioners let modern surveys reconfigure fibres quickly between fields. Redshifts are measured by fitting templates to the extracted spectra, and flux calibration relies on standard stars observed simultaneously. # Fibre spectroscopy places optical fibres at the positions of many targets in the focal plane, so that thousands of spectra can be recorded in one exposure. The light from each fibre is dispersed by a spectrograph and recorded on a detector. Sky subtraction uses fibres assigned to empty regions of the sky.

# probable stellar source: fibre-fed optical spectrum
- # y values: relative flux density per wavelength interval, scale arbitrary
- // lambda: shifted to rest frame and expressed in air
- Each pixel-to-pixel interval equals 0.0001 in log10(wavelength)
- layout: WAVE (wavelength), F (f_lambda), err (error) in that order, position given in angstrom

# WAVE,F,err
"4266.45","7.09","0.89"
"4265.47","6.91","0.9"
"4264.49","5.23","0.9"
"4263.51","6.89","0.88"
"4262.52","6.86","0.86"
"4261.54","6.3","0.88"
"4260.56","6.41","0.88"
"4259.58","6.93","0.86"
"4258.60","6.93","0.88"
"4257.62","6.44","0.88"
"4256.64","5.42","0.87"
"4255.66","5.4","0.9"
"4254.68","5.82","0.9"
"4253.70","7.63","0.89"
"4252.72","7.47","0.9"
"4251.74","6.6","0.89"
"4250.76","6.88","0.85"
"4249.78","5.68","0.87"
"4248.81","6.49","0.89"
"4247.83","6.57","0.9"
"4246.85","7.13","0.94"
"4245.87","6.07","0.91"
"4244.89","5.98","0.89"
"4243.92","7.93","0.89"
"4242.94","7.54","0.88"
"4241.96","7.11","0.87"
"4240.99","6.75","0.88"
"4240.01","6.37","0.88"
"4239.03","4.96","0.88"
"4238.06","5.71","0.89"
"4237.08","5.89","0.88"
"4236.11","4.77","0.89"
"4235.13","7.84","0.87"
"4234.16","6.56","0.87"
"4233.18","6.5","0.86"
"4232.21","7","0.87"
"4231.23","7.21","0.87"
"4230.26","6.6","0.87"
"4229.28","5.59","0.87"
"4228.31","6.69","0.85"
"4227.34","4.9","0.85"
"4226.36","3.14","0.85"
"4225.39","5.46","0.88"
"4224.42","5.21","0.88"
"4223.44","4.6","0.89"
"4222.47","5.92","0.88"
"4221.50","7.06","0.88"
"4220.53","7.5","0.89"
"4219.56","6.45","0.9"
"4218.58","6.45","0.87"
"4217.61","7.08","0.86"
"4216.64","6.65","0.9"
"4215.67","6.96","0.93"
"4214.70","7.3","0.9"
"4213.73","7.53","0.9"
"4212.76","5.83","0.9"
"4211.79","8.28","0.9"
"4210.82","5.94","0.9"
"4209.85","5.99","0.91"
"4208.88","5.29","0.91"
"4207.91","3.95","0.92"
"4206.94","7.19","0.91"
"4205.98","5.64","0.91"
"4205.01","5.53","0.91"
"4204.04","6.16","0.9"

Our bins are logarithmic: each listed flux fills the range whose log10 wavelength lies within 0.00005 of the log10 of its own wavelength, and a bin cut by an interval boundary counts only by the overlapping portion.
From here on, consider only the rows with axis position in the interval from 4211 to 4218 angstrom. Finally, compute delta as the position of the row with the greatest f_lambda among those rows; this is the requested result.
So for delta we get 4211.79 angstrom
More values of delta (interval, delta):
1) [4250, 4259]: 4253.70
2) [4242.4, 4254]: 4243.92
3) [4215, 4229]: 4220.53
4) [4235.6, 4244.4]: 4243.92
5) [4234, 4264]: 4243.92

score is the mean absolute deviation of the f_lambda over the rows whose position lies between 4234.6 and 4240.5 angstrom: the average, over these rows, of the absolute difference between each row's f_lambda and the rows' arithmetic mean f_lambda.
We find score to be 0.8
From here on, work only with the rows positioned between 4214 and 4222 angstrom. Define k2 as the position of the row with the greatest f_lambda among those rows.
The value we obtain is 4220.53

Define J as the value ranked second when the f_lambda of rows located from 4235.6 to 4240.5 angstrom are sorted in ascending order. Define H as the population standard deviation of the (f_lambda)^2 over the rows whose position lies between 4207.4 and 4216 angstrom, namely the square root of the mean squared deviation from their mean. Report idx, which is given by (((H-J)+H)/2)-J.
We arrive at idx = 8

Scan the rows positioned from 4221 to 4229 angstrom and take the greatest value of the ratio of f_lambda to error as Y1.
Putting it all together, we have 8.02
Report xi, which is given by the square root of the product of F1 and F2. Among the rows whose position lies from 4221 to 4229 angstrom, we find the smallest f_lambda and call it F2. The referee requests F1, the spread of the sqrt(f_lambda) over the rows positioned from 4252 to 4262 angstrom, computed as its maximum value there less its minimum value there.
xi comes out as 1.2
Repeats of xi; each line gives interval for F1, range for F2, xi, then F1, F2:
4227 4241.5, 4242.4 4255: 1.9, 0.62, 5.68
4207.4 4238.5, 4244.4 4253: 2.5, 1.11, 5.68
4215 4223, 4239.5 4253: 1.3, 0.31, 5.68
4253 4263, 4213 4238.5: 1.2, 0.44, 3.14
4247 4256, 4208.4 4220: 1.5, 0.44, 5.29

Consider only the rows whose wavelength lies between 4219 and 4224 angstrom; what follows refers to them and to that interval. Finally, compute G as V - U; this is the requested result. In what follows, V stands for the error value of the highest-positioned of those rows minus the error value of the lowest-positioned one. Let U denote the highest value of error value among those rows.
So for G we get -0.910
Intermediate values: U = 0.900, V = -0.010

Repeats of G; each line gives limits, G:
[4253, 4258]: -0.910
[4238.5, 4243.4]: -0.880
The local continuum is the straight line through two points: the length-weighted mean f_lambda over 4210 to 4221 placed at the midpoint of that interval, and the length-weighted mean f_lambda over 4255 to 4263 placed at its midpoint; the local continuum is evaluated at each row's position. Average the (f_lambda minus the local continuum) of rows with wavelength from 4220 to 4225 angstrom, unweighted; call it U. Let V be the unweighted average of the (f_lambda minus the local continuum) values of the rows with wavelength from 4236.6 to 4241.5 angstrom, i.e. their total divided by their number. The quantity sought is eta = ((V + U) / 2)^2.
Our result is 0.47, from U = -0.7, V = -0.6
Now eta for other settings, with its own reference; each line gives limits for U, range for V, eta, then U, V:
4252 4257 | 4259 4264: 0.03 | 0.0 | 0.4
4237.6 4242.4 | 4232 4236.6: 0.06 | -0.4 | -0.1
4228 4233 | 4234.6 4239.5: 0.18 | -0.1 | -0.8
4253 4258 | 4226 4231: 0.61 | -0.2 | -1.3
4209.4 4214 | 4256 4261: 0.00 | -0.2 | 0.1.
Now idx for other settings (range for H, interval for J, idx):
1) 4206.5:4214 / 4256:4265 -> 8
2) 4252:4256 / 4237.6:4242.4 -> 4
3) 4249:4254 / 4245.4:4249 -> 0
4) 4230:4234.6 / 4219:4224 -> -5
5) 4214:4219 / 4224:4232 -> -3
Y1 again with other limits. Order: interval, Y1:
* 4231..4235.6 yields 9.01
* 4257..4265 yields 8.06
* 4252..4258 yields 8.57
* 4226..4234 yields 8.29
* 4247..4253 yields 8.30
